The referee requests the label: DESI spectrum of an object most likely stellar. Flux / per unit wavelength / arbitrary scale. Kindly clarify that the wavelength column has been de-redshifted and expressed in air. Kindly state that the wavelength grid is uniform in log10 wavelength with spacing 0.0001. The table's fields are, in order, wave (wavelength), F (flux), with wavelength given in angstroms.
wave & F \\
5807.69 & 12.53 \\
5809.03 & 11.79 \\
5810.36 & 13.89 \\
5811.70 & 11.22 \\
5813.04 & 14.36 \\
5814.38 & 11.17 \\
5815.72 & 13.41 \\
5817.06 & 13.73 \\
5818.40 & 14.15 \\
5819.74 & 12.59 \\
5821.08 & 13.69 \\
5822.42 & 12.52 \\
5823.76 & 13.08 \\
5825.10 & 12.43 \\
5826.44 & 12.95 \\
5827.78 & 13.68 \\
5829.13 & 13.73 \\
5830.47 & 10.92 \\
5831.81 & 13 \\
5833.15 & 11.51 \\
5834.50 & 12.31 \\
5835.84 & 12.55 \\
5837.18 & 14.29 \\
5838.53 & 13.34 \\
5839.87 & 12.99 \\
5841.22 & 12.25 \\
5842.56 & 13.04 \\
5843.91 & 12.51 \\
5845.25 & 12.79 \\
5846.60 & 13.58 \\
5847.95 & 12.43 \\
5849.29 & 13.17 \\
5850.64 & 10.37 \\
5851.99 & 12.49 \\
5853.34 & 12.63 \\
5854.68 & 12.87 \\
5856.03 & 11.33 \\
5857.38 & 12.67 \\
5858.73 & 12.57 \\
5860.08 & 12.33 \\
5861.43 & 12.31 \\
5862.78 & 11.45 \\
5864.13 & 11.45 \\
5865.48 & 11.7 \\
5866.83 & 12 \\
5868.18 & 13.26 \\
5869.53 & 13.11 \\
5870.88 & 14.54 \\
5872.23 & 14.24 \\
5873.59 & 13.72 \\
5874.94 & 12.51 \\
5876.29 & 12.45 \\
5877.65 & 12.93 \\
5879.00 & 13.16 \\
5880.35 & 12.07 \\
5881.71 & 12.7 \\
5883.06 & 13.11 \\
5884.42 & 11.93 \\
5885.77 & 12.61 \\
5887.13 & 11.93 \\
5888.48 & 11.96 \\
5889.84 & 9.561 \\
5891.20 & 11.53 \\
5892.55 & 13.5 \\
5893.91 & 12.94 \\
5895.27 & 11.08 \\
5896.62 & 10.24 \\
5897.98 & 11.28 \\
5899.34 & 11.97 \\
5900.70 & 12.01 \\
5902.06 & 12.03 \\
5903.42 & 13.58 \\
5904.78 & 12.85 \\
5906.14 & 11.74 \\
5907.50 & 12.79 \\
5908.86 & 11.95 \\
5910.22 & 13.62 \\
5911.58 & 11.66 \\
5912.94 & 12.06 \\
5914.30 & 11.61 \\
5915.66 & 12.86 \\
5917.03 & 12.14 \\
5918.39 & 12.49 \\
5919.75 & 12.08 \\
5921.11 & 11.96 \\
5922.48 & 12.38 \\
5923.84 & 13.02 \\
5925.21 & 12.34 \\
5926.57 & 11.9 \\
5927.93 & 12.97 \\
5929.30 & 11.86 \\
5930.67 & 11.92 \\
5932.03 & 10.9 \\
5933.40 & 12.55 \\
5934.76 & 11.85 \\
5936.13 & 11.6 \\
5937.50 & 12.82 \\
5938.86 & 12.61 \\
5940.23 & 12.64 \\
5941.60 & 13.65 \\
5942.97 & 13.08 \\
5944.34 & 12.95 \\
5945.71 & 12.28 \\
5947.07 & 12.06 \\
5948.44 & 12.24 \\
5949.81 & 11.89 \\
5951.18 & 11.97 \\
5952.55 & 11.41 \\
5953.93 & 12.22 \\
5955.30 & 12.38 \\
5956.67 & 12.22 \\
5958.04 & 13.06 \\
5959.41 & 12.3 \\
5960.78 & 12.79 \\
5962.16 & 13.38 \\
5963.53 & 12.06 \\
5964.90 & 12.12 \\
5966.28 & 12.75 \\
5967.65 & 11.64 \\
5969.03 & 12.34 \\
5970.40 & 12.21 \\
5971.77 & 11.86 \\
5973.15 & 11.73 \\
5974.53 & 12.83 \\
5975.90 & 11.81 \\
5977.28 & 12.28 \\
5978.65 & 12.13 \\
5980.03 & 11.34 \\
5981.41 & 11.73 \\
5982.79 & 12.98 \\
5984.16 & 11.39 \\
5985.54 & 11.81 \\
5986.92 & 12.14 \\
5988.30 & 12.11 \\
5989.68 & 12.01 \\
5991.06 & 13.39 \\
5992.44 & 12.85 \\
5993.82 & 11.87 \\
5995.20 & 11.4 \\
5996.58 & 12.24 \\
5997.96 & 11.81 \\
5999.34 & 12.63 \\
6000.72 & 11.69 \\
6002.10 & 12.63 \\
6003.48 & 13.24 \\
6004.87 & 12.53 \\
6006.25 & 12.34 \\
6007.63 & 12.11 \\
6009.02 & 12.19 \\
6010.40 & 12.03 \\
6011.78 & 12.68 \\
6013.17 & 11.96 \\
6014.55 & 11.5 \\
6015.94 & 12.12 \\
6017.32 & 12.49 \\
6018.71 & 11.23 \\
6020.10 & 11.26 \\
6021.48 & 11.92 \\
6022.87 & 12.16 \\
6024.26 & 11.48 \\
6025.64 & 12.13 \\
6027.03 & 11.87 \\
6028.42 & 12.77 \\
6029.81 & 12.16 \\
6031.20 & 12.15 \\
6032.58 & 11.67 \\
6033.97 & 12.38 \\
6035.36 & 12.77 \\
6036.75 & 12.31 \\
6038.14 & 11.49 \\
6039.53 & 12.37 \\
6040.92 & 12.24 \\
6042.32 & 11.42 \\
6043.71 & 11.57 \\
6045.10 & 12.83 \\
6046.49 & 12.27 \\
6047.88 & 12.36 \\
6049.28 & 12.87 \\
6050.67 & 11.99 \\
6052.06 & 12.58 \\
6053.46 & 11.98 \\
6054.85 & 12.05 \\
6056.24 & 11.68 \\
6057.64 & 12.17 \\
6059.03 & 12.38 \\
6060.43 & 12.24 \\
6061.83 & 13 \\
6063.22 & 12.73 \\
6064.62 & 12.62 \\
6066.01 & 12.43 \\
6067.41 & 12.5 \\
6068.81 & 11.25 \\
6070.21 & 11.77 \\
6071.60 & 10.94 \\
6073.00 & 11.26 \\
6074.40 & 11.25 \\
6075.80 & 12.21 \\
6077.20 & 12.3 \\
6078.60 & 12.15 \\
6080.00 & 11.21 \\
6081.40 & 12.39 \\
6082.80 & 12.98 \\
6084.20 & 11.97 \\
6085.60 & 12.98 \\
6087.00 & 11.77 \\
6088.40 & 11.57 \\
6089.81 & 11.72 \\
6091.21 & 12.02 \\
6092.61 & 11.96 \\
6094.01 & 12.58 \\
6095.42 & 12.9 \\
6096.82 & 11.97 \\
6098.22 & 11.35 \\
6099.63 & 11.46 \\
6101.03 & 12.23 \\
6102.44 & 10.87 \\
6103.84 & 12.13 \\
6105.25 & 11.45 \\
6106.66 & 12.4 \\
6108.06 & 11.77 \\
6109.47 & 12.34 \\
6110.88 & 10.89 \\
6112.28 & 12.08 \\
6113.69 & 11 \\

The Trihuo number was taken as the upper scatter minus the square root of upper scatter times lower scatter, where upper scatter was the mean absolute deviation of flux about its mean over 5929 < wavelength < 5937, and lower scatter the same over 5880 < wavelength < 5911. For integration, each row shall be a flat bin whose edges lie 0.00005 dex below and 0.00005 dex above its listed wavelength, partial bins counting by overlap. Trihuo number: -0.16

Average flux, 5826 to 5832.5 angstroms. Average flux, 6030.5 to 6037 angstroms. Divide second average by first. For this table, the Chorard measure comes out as 0.95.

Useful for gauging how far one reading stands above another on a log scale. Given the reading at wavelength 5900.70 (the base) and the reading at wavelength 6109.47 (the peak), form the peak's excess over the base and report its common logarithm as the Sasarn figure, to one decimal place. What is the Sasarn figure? -0.5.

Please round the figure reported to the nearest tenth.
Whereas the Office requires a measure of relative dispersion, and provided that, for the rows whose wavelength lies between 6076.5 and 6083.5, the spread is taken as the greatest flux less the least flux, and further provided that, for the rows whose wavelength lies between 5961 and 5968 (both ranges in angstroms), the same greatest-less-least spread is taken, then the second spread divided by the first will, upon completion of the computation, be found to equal 1.0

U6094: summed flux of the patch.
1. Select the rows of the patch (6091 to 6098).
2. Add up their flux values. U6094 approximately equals 61.4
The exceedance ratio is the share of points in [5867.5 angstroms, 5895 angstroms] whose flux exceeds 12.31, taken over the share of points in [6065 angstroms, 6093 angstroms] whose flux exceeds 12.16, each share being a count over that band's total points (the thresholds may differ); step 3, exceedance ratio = 2.0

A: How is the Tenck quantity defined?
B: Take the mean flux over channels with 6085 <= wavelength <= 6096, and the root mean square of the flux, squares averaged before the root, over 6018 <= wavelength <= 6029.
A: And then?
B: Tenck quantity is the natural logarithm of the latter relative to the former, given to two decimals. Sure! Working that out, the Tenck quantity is -0.03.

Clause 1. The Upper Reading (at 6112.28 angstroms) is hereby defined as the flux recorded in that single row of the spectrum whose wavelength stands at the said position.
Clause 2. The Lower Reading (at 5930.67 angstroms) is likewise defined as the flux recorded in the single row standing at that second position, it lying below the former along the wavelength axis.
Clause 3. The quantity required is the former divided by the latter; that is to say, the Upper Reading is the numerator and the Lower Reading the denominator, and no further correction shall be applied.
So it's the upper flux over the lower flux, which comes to 1.01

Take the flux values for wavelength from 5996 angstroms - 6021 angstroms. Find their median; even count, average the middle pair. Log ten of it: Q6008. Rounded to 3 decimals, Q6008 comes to 1.085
